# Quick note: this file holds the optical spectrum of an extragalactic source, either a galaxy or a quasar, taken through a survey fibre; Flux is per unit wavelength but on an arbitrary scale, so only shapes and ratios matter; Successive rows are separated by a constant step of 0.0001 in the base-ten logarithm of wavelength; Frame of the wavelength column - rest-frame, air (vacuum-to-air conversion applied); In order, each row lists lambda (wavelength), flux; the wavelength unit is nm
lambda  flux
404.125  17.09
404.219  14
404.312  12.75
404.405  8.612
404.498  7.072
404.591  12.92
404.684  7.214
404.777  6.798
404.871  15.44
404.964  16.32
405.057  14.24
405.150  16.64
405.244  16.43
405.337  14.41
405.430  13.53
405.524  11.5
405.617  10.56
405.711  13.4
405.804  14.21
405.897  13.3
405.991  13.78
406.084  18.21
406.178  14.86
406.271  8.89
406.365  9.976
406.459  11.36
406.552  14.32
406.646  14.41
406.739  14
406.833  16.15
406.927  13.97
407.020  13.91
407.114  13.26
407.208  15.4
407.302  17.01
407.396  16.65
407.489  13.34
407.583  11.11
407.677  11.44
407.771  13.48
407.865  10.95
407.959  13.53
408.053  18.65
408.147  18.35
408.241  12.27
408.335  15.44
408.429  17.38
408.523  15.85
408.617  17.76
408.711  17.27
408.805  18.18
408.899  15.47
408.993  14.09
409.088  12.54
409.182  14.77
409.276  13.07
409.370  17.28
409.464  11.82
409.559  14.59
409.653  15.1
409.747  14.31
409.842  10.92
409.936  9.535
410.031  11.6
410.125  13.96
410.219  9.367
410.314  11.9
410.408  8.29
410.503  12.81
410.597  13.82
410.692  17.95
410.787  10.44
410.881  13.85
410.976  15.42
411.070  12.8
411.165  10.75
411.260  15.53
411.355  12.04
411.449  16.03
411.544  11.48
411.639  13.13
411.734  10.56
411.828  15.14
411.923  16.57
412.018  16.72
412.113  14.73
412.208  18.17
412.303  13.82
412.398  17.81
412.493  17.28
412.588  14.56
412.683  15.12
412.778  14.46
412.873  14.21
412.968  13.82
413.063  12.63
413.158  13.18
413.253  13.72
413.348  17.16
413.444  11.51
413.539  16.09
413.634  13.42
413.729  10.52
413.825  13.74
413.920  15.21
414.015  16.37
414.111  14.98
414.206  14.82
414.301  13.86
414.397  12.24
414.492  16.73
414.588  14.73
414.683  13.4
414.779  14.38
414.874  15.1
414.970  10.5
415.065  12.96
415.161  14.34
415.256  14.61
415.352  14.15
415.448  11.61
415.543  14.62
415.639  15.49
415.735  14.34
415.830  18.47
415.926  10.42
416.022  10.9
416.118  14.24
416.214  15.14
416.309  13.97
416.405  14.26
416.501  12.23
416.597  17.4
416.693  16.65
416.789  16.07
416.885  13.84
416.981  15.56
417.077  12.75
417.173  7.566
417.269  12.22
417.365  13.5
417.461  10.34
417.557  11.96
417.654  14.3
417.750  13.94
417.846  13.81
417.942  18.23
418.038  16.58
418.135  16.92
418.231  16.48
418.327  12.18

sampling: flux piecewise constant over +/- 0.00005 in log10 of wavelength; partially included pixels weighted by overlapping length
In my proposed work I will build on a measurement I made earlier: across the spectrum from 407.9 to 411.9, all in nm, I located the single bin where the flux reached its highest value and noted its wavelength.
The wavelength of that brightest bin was 408.053 nm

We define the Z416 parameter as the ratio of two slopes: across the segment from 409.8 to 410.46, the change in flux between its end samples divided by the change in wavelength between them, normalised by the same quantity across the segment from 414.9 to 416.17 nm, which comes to -1.4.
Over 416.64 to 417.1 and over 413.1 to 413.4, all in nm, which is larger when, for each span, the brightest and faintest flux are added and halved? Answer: 15.2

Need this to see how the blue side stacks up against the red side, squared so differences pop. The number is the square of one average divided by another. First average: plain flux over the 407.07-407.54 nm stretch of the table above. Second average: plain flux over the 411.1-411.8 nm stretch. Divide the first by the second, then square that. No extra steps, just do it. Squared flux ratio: 1.4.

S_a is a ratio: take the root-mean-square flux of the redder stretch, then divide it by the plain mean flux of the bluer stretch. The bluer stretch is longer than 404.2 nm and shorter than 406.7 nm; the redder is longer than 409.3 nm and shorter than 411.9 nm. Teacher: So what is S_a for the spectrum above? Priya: 1.03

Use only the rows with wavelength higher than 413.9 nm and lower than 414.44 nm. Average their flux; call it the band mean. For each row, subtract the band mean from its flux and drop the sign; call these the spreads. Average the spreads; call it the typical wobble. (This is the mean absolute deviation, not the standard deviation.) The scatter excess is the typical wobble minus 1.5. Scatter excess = -0.48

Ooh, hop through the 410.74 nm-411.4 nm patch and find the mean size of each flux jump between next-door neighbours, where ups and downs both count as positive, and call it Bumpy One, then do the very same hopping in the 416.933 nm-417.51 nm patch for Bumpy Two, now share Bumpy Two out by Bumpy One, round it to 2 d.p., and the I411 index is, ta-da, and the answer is 1.14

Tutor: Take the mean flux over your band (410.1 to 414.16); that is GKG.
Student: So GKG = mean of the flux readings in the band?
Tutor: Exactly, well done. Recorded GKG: 14.0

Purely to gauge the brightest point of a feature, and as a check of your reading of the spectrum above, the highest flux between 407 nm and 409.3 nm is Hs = 18.65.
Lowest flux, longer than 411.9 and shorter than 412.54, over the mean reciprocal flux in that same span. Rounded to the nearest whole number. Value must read 225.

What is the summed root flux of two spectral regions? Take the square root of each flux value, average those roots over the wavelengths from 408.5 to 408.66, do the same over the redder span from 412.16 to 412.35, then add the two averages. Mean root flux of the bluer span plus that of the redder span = 8.1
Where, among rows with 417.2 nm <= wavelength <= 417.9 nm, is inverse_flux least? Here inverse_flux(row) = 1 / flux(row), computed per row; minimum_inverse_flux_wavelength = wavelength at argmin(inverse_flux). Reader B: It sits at 417.654 nm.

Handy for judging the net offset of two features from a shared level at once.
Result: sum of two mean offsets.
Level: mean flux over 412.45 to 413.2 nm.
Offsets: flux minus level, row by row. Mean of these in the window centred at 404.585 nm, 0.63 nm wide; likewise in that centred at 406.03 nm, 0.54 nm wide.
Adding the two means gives -4.8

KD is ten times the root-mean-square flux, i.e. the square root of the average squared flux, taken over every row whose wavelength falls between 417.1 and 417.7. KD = 119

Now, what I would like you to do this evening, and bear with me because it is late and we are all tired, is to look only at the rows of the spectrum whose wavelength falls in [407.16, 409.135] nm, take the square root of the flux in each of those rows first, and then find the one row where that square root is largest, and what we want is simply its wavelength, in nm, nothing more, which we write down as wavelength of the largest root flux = 408.053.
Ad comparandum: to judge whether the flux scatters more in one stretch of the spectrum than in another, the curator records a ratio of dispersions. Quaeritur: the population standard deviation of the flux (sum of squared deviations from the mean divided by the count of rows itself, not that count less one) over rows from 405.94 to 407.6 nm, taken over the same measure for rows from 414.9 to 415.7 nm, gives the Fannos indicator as 1.5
